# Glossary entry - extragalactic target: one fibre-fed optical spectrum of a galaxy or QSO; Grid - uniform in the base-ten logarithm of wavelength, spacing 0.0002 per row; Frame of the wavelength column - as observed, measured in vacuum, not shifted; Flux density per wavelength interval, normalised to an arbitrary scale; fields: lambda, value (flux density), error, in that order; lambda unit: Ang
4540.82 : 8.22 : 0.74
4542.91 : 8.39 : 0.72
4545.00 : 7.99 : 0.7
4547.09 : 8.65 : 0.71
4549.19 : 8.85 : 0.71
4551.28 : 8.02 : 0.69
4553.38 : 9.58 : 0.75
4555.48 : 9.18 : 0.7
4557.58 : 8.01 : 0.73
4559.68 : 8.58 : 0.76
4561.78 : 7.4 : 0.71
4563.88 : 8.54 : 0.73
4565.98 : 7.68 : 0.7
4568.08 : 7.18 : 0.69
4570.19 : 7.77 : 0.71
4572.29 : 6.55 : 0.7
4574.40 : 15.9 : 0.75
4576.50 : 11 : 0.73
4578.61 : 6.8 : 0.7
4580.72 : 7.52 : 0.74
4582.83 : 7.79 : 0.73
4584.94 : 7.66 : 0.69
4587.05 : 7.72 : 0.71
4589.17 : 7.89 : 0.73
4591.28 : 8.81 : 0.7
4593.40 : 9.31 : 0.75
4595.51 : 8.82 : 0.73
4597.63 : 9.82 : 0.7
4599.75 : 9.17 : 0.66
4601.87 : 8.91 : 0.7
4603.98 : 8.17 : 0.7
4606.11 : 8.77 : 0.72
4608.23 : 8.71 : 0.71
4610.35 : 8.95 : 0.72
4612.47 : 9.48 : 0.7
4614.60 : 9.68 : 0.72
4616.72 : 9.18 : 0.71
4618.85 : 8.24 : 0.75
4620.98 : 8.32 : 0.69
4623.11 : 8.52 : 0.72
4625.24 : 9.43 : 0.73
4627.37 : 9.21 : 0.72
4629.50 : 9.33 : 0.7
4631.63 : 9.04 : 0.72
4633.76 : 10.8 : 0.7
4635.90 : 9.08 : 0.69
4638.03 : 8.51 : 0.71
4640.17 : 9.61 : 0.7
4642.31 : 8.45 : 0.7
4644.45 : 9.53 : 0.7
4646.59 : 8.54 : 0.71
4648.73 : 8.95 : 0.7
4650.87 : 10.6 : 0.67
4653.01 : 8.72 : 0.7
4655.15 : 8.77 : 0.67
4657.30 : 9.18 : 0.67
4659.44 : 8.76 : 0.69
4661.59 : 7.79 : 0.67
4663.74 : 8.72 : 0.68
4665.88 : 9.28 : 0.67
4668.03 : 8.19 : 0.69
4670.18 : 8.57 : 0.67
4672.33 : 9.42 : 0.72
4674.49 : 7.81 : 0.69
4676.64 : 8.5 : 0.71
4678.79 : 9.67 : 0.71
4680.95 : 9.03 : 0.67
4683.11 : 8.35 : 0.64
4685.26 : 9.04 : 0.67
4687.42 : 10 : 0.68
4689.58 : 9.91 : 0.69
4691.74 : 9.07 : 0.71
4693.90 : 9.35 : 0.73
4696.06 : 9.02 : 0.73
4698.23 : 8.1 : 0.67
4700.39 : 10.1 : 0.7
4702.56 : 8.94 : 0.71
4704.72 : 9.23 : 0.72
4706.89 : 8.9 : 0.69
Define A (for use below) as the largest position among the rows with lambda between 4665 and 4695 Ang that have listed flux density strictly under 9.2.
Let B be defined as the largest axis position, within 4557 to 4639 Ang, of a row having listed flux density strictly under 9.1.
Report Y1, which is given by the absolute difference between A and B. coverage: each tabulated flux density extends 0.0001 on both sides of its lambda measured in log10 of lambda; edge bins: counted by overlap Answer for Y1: 53.7 Ang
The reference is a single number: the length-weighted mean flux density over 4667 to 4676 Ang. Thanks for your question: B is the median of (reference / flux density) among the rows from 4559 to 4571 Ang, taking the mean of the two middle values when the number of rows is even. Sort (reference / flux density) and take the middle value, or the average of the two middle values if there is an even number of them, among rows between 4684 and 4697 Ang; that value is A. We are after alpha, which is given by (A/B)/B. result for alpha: 0.76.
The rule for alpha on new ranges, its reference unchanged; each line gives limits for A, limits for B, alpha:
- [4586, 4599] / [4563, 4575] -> 0.80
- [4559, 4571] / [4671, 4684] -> 1.17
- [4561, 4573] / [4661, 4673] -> 1.17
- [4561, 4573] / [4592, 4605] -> 1.28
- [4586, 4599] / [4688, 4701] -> 1.13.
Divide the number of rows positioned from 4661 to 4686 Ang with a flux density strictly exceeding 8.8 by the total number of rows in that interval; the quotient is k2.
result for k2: 0.42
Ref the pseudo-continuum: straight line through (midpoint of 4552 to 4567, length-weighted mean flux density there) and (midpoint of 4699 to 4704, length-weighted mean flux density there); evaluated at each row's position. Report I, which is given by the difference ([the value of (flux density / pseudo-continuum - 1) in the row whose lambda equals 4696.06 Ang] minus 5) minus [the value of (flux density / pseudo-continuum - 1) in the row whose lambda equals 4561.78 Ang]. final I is -4.92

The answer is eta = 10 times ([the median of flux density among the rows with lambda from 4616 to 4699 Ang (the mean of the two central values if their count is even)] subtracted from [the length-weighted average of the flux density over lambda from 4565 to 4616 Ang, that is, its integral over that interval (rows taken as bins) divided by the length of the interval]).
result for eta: -3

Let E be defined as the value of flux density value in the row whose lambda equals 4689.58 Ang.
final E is 9.91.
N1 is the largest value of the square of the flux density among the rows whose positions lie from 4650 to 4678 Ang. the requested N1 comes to 112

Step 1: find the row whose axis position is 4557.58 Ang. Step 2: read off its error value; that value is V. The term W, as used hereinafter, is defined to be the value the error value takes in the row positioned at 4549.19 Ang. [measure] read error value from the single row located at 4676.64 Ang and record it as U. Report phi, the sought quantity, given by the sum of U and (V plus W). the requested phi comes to 2.15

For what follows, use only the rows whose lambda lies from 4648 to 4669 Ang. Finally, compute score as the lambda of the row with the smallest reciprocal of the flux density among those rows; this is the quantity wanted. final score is 4650.87 Ang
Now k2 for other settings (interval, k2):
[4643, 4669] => 0.42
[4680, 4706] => 0.83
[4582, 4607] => 0.50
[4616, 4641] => 0.67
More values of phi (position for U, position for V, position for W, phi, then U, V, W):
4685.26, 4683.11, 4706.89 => 2.00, 0.670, 0.640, 0.69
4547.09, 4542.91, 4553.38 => 2.18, 0.710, 0.720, 0.75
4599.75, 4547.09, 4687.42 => 2.05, 0.660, 0.710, 0.68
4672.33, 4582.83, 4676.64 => 2.16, 0.720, 0.730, 0.71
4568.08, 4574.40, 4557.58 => 2.17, 0.690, 0.750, 0.73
